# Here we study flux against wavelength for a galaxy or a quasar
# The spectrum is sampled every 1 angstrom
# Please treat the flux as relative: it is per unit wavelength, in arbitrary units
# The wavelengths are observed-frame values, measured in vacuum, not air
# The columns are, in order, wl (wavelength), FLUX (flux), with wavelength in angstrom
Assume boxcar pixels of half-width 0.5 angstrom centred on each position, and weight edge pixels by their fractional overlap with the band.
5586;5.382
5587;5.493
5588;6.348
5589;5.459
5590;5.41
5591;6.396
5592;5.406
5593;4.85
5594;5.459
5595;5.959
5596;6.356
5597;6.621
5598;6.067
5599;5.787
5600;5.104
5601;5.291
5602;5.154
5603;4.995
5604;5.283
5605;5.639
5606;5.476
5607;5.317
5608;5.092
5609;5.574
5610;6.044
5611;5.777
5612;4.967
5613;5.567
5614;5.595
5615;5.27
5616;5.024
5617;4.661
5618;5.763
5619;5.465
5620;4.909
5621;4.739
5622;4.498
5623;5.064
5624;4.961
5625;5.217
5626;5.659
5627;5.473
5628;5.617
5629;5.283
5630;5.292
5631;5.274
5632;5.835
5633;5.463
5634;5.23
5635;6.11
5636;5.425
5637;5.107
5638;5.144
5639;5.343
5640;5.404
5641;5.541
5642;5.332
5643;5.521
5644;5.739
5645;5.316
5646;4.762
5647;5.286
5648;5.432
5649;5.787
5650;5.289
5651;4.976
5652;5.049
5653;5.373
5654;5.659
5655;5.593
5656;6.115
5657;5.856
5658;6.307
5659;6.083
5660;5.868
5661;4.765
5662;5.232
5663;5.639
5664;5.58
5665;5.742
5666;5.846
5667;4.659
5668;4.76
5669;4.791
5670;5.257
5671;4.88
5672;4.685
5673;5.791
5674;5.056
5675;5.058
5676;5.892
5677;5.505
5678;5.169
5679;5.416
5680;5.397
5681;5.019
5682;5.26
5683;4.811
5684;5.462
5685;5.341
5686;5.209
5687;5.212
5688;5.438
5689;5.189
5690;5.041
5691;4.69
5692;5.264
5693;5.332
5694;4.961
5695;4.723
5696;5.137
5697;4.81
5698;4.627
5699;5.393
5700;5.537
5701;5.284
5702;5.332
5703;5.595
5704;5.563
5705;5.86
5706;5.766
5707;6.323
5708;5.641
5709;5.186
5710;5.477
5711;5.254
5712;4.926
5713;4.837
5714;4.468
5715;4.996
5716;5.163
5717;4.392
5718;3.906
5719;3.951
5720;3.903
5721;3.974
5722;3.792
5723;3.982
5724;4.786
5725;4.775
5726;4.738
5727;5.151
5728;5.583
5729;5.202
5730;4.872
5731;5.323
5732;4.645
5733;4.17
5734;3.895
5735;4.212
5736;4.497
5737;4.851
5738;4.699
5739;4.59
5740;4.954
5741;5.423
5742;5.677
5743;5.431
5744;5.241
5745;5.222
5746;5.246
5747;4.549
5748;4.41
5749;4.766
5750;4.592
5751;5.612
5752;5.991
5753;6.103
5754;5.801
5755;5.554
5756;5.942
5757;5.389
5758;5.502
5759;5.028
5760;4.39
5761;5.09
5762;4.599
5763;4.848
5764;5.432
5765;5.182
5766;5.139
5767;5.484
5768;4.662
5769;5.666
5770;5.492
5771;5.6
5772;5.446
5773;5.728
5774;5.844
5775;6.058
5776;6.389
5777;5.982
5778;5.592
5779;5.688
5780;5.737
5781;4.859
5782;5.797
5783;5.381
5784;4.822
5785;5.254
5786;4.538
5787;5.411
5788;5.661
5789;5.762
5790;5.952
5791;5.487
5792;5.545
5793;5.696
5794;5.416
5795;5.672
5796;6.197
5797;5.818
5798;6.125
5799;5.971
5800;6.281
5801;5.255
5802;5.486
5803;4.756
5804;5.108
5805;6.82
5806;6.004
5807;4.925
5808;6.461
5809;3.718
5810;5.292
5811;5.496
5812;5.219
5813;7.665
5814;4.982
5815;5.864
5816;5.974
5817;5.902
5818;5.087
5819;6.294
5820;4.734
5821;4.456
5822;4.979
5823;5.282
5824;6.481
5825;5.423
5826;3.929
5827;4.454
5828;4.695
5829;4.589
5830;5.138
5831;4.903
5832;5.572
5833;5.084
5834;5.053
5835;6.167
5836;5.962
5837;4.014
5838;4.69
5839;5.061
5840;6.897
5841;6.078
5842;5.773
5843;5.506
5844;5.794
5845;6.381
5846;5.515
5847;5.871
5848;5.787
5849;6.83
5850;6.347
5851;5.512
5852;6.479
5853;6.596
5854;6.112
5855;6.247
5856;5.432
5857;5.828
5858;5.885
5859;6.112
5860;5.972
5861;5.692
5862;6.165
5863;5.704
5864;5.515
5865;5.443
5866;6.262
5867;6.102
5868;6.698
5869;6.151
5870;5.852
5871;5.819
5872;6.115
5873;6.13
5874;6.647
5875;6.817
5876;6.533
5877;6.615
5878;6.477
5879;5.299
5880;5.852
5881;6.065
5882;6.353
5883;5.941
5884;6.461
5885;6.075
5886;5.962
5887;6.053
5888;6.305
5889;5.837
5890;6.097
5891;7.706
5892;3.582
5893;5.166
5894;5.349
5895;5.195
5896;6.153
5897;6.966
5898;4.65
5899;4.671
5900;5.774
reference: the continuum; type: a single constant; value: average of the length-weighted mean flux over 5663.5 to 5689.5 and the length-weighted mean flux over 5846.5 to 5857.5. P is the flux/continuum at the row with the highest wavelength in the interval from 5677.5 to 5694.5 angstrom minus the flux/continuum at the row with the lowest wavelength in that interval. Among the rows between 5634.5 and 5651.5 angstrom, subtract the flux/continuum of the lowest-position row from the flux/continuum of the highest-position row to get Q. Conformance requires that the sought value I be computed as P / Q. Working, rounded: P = -0.04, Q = -0.20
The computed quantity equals 0.18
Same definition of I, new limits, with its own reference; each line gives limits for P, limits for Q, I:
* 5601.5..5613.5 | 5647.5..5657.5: 0.97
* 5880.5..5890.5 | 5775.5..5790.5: -0.07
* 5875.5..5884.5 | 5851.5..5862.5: 0.23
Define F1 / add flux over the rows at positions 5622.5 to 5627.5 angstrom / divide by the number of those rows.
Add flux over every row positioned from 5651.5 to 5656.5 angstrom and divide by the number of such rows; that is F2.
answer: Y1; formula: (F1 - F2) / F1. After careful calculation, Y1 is -0.054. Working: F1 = 5.3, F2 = 5.56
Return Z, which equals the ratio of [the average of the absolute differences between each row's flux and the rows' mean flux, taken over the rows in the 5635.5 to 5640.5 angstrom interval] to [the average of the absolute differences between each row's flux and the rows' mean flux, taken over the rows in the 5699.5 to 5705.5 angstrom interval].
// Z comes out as 0.9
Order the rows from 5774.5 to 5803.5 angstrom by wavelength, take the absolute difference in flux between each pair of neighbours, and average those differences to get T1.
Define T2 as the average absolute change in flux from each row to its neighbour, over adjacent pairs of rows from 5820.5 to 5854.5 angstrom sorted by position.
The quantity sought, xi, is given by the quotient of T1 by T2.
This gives 0.64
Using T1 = 0.41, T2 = 0.64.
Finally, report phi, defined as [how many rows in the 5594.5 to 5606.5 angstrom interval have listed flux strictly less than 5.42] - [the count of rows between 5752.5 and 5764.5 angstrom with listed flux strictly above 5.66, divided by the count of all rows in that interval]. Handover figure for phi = 5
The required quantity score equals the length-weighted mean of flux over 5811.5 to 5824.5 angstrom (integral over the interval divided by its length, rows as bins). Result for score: 5.6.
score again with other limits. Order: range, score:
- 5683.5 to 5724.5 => 5.0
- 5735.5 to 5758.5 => 5.2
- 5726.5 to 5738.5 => 4.8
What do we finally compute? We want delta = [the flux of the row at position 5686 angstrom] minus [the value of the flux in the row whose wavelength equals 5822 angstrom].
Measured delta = 0.2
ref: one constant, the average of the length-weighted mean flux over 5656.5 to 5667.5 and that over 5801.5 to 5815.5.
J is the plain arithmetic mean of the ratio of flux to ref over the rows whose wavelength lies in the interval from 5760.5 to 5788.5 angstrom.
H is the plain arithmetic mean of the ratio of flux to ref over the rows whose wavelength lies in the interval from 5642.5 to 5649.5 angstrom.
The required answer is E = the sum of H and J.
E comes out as 1.94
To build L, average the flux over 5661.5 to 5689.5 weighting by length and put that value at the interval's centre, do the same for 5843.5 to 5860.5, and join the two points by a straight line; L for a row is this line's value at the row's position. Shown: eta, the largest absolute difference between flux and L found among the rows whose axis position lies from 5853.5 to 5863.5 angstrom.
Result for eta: 0.63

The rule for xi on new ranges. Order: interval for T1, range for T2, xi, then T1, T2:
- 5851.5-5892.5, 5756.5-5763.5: 1.03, 0.46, 0.44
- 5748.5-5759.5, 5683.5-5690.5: 2.57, 0.38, 0.15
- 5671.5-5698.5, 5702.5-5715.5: 1.03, 0.34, 0.33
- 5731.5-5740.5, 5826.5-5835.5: 0.68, 0.29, 0.43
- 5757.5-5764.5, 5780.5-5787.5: 0.80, 0.52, 0.66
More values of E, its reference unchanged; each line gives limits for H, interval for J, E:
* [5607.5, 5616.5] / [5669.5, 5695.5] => 1.91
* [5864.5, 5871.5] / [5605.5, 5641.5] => 2.04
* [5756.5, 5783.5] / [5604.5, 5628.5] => 1.92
